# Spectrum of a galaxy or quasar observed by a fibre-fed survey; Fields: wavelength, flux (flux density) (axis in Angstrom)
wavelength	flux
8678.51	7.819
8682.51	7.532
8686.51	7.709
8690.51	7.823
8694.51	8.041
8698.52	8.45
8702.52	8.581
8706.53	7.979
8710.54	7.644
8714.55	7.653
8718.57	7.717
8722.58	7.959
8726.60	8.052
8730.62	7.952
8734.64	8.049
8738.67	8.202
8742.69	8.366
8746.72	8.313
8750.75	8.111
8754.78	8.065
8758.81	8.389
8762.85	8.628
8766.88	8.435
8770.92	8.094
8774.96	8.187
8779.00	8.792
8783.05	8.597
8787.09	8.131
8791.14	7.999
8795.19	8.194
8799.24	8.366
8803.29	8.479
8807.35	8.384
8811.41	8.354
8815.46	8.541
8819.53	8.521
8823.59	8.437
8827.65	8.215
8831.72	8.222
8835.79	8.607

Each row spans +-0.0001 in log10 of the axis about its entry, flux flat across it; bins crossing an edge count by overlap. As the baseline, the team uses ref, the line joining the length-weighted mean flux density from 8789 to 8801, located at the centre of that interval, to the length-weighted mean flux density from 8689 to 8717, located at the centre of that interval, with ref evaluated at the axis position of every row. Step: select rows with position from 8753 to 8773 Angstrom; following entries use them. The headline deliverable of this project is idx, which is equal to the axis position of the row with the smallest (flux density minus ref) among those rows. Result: 8754.78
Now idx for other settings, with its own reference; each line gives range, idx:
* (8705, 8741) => 8710.54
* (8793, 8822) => 8795.19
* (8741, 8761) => 8754.78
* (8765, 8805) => 8791.14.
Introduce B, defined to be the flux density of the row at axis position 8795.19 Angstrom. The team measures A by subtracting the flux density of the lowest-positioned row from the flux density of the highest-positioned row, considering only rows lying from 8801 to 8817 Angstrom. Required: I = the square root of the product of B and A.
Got 0.71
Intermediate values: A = 0.06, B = 8.194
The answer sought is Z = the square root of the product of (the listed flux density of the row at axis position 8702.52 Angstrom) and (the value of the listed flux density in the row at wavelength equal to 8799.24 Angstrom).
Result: 8.5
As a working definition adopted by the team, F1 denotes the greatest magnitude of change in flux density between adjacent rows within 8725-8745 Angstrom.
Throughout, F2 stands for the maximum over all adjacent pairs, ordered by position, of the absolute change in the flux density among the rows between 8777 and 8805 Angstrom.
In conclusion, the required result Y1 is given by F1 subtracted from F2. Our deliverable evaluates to 0.30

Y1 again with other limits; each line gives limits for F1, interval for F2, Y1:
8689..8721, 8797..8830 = -0.38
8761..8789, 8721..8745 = -0.44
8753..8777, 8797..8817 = -0.15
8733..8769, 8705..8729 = 0.01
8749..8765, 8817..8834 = -0.10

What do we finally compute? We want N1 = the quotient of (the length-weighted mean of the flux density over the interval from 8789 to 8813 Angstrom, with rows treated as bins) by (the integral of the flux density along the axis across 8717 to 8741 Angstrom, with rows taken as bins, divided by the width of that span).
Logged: 1.04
